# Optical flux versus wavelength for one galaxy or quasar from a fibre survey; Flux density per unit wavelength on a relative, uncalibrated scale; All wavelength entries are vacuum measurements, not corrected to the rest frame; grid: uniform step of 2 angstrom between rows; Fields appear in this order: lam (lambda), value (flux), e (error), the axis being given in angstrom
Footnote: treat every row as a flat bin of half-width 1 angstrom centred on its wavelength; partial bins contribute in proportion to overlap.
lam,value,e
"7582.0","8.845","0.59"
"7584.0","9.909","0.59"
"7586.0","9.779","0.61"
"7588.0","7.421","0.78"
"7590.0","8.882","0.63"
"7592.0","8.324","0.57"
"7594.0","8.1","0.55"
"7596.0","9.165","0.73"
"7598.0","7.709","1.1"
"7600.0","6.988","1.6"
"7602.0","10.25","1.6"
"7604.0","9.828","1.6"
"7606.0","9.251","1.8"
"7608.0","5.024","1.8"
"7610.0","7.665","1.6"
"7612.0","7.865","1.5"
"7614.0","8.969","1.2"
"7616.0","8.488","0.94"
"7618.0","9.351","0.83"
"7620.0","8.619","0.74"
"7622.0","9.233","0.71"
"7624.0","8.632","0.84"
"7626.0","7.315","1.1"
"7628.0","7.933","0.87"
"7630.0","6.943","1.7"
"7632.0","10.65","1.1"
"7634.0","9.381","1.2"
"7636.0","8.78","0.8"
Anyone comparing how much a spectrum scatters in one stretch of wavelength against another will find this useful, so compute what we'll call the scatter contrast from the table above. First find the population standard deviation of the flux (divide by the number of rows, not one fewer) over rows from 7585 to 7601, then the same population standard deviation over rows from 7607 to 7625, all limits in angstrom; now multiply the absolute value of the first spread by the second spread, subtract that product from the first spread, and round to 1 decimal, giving -0.2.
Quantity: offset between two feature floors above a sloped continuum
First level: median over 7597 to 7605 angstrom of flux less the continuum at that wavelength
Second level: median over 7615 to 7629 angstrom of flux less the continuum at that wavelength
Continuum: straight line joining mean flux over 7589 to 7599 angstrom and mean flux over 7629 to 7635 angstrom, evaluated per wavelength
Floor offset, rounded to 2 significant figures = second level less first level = -0.47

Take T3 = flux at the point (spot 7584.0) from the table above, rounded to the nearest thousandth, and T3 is 9.909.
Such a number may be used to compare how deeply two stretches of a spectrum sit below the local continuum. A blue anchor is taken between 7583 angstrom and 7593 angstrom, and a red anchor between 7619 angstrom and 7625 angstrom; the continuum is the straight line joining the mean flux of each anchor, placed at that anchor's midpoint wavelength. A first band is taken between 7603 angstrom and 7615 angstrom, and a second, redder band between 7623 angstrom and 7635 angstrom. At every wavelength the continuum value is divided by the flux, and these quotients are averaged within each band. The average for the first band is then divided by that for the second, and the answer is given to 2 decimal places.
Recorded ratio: 1.08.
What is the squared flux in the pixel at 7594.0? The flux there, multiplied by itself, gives 66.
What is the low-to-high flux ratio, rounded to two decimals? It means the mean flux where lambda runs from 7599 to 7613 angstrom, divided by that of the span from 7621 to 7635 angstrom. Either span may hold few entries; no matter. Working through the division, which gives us 0.95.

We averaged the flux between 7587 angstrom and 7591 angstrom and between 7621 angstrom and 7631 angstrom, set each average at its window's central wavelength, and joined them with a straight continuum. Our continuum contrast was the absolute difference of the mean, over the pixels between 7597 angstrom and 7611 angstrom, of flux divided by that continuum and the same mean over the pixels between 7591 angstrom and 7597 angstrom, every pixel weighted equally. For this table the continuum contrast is 0.05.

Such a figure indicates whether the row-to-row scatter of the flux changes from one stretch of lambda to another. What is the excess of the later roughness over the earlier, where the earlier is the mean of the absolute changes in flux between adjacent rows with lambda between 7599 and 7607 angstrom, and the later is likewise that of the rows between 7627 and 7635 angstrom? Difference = 0.57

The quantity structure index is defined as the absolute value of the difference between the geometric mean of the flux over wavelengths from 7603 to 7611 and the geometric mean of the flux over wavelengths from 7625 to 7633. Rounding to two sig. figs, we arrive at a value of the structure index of 0.40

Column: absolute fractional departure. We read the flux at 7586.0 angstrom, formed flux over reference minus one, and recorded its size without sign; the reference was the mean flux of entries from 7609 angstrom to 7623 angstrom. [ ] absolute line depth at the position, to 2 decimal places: 0.14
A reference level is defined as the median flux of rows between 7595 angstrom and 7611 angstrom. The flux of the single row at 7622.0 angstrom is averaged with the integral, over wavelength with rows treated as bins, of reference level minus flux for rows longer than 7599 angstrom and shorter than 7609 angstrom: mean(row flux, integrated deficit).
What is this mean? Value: 5.5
